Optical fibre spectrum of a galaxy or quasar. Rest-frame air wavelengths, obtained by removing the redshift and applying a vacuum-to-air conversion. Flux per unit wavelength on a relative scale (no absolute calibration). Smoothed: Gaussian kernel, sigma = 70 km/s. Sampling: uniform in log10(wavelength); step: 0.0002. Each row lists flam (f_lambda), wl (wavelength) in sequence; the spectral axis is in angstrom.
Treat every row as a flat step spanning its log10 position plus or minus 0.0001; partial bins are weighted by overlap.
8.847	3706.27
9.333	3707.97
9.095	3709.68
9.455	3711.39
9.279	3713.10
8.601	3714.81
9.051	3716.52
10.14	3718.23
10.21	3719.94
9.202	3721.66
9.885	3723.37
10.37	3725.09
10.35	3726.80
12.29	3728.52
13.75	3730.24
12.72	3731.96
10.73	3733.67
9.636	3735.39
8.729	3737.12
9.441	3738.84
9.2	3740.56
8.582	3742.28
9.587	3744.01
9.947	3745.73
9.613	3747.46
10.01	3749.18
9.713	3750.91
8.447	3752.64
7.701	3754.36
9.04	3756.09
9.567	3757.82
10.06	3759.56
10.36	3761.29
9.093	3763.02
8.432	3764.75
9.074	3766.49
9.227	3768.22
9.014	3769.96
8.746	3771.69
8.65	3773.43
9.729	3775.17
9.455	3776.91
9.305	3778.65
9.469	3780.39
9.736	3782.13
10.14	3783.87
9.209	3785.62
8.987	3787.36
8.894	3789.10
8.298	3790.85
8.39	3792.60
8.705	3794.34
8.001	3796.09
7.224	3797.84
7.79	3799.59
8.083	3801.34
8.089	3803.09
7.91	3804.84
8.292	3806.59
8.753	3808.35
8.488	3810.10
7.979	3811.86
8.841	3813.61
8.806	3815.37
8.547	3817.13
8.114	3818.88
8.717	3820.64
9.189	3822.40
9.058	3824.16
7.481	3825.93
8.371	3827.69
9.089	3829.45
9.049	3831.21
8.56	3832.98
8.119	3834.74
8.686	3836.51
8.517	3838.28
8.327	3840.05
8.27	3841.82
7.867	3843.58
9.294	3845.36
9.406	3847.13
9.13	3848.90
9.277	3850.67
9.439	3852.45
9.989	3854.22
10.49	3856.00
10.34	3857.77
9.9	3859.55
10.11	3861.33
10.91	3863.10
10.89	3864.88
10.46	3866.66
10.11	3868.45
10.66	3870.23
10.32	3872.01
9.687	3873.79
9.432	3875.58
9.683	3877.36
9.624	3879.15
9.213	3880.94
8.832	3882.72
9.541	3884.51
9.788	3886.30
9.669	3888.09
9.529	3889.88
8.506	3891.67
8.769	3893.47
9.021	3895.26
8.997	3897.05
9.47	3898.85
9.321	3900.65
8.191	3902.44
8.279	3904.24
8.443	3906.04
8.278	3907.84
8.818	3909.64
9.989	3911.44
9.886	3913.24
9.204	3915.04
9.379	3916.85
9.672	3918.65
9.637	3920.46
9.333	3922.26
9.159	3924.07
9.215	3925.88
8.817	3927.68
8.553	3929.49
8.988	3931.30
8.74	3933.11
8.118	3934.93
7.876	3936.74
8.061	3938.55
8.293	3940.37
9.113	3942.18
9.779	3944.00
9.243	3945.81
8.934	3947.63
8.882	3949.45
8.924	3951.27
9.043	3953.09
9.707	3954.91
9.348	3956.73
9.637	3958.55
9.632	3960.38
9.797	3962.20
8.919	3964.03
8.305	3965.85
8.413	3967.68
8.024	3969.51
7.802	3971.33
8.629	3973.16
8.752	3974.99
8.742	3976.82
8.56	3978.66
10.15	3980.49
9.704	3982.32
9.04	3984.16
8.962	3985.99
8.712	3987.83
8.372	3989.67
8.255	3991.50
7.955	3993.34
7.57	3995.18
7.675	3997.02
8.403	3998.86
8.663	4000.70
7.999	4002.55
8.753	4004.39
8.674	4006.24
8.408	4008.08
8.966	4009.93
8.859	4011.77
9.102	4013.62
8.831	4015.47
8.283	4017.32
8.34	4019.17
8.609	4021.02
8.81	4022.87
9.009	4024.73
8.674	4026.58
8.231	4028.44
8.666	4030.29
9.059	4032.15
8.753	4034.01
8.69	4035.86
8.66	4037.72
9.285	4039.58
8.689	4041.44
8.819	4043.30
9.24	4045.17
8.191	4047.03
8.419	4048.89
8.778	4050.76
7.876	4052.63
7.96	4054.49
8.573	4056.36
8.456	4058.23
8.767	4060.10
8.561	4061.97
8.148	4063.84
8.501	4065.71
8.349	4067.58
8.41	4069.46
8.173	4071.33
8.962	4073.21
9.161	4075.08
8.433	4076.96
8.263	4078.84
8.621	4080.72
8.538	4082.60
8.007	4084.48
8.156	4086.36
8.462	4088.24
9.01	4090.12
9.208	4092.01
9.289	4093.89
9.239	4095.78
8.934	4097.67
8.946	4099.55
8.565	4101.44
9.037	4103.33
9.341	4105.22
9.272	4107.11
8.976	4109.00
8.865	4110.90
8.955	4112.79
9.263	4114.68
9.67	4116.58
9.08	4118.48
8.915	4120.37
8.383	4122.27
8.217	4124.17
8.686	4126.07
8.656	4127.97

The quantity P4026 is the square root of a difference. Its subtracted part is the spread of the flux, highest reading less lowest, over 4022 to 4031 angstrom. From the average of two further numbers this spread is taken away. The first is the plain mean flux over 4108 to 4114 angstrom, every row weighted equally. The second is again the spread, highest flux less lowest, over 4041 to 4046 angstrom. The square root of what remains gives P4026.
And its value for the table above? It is 1.99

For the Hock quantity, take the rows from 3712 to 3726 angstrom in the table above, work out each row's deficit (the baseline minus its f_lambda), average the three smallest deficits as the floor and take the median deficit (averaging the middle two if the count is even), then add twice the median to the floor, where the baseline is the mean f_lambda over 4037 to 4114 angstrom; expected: -3.3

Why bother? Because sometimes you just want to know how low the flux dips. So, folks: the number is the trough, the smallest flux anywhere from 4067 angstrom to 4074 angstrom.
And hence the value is 8.173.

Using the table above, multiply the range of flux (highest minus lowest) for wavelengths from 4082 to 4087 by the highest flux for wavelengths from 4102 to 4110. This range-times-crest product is 5.0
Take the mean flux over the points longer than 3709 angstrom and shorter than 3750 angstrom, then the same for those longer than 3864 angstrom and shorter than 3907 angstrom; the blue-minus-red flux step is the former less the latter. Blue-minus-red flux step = 0.6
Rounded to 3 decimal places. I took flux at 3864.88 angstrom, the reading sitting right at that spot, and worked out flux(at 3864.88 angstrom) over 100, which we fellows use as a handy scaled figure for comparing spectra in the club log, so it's 0.109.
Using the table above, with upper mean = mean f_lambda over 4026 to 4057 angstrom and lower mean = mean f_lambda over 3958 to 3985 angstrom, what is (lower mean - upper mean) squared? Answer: 0.10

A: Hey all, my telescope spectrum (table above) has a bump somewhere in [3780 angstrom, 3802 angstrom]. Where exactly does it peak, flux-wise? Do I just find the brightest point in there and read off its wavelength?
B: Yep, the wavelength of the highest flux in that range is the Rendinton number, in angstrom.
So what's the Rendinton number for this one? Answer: 3783.87 angstrom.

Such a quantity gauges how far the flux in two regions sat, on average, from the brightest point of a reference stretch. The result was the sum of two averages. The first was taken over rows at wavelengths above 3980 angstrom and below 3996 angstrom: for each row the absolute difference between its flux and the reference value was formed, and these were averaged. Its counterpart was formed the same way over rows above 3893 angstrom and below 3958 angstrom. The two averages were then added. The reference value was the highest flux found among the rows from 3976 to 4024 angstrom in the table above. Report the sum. 2.6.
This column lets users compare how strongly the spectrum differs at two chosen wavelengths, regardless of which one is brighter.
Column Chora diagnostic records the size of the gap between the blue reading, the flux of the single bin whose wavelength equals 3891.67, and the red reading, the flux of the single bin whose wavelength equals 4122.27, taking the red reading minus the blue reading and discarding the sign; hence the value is 0.1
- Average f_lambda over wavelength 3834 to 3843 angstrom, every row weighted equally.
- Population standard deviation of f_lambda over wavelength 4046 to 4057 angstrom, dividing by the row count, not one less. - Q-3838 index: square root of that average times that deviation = 1.64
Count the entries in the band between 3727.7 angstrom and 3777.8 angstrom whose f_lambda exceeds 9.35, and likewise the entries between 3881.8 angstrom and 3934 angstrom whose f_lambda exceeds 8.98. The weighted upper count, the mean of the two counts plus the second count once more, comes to 35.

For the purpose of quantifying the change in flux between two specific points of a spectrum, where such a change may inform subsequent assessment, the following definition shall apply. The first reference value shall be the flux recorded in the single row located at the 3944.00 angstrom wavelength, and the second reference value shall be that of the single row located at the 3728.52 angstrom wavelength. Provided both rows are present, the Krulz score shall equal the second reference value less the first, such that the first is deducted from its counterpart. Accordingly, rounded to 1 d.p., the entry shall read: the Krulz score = 2.5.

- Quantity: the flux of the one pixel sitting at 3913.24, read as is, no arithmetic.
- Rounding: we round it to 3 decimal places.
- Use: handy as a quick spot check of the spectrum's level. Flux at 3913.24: 9.886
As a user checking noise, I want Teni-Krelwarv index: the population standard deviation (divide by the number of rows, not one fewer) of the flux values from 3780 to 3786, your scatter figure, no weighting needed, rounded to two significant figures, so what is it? 0.34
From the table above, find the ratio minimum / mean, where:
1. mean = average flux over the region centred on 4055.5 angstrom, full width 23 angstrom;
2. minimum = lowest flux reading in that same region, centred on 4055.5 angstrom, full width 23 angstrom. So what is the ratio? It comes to 0.931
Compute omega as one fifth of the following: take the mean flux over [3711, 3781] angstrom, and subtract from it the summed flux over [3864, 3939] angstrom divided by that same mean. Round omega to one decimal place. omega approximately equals -6.1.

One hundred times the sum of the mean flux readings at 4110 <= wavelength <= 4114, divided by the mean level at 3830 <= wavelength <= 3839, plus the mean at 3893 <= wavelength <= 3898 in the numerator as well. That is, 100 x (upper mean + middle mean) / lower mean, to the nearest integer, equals 208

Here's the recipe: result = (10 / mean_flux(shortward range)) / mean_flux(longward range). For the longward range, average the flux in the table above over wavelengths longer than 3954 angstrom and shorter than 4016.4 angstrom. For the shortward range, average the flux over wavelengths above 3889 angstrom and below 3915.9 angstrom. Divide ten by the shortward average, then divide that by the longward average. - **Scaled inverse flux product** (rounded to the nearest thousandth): 0.127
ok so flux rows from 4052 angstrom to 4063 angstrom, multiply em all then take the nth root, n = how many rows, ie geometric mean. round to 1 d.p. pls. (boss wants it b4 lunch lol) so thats 8.4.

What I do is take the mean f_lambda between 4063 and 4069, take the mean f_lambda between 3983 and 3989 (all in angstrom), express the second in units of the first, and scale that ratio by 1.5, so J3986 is 1.60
